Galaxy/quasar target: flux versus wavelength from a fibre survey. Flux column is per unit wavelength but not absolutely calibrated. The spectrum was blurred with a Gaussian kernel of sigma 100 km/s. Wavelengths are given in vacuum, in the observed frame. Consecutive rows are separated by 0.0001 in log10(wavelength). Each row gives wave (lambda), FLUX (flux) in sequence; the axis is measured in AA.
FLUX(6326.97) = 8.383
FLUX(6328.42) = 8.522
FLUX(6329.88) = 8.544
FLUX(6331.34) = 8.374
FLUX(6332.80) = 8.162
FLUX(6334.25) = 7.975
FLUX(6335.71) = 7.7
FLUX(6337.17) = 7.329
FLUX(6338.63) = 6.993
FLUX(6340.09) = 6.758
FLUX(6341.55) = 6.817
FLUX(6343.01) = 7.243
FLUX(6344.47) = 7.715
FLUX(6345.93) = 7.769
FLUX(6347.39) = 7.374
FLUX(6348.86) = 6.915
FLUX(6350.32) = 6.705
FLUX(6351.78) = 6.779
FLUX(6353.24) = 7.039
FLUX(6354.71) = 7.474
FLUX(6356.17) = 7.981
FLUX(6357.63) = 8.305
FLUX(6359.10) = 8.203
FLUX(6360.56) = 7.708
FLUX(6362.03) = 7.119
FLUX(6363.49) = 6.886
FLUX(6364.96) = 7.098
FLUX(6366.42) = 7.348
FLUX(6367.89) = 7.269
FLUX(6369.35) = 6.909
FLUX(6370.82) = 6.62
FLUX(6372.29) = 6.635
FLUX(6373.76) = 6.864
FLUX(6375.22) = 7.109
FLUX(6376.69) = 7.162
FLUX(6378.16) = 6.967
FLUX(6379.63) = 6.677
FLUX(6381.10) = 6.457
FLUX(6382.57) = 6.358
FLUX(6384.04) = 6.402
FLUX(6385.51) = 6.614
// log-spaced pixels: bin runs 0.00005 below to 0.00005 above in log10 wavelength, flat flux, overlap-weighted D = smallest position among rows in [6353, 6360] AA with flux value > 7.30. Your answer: 6354.71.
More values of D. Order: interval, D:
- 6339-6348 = 6344.47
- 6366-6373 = 6366.42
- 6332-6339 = 6332.80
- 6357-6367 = 6357.63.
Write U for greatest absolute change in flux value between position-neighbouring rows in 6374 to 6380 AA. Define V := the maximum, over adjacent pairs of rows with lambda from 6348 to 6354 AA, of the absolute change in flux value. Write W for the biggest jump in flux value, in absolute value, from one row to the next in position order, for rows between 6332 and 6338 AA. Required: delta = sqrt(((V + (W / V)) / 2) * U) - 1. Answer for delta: -0.505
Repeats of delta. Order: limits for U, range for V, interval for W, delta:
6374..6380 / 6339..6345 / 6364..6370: -0.577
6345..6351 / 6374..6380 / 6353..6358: -0.316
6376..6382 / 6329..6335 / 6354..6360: -0.386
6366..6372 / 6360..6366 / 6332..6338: -0.532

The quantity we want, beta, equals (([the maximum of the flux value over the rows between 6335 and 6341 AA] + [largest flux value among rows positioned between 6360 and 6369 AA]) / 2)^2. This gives 59.4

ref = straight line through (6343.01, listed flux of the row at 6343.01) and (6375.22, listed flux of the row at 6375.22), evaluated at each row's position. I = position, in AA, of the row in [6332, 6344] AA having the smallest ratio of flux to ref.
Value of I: 6340.09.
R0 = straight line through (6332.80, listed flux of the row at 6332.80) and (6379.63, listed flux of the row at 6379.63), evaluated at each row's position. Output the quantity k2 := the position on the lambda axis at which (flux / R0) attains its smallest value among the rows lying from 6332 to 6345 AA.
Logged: 6340.09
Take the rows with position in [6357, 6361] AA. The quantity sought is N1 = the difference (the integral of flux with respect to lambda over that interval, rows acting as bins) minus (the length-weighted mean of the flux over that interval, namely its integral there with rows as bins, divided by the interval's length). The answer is 24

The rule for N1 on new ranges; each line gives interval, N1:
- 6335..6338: 15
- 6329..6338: 64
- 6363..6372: 56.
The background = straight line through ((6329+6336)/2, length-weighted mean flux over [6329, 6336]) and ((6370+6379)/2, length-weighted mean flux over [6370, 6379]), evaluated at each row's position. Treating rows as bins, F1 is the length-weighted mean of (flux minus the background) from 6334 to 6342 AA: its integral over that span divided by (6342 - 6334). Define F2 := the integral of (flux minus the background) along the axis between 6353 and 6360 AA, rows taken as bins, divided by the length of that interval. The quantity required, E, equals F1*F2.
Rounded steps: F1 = -0.78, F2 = 0.4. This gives -0.32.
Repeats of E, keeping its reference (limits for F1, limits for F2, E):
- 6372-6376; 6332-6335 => 0.00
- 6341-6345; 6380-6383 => 0.14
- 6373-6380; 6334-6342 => -0.11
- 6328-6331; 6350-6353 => -0.19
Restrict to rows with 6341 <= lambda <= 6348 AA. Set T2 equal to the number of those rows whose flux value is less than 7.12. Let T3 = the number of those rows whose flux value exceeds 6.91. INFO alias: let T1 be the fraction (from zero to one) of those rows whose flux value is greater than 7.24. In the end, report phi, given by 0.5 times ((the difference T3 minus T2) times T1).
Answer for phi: 1.2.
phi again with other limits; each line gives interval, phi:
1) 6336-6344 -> 0.0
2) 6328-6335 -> 2.5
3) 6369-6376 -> 0.0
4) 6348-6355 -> -0.1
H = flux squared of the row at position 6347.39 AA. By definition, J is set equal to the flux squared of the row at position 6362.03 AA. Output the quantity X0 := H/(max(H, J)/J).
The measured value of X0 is 51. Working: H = 54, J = 51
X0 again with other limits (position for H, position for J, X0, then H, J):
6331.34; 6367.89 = 53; 70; 53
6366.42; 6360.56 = 54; 54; 59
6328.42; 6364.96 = 50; 73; 50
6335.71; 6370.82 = 44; 59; 44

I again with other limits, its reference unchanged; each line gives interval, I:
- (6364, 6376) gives 6370.82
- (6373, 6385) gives 6382.57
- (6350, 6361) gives 6350.32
